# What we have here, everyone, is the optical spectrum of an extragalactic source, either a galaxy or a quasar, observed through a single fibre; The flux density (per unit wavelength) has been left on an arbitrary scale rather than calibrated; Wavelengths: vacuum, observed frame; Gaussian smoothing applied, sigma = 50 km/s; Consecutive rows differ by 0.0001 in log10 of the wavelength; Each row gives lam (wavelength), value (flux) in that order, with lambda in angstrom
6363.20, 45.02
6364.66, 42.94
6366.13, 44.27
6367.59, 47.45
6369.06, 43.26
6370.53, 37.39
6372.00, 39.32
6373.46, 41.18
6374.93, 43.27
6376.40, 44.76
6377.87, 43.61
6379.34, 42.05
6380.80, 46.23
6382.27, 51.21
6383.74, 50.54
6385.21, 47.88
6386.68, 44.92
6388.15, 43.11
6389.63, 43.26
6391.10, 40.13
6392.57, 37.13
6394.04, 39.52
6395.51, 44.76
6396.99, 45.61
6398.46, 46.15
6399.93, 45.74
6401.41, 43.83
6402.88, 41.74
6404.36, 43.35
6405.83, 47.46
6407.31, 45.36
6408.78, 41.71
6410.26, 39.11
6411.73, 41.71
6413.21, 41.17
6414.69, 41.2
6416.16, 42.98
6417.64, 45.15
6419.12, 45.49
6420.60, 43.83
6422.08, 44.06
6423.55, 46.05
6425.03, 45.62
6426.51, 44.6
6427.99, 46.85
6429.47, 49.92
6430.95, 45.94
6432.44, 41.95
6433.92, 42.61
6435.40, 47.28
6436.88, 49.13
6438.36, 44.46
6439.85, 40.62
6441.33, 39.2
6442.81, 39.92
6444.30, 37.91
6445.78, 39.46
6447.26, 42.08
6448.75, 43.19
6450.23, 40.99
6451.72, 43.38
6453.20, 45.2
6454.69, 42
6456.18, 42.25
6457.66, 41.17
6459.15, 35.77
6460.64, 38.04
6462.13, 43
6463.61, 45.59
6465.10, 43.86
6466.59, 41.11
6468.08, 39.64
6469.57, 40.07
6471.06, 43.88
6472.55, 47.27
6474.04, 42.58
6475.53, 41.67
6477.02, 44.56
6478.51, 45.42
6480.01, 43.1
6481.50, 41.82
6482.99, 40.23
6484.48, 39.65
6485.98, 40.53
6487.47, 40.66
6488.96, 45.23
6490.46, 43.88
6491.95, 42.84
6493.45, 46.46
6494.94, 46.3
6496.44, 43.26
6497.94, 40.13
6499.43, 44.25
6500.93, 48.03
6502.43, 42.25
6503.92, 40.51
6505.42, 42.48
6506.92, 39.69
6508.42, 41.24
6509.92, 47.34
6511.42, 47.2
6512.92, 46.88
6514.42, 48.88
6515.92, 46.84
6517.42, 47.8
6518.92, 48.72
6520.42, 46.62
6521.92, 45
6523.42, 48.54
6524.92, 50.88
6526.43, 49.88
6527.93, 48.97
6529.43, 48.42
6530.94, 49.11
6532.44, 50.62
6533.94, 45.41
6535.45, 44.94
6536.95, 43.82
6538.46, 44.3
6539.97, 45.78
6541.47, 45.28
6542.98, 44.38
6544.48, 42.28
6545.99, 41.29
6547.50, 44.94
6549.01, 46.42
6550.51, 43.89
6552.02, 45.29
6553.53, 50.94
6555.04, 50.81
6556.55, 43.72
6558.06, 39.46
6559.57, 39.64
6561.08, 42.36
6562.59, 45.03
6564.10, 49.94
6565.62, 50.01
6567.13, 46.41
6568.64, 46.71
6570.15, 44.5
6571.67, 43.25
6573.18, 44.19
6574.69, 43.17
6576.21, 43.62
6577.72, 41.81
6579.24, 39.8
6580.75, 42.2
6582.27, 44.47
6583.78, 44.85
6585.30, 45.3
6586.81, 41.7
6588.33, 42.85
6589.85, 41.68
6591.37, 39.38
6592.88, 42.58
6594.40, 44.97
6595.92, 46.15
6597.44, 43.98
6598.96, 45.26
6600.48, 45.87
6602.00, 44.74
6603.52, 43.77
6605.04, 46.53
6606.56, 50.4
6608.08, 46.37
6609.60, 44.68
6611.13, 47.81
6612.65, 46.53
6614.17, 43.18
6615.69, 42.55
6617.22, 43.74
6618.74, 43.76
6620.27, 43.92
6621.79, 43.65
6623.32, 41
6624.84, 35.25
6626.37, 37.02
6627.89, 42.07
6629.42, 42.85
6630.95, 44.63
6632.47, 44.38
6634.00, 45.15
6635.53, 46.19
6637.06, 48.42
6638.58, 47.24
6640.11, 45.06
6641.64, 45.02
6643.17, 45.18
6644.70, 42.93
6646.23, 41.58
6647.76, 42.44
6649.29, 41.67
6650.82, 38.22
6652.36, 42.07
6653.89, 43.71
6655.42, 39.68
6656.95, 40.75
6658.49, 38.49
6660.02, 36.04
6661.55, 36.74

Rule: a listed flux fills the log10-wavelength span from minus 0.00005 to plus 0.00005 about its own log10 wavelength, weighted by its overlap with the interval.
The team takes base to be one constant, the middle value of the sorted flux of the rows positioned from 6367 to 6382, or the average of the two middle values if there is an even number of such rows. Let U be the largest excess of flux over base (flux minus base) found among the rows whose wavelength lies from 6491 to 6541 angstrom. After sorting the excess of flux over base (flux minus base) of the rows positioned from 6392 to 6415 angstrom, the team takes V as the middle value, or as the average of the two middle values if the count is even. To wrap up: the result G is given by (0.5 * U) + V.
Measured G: 3.1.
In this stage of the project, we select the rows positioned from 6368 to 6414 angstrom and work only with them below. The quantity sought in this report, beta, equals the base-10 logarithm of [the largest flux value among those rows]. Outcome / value 1.71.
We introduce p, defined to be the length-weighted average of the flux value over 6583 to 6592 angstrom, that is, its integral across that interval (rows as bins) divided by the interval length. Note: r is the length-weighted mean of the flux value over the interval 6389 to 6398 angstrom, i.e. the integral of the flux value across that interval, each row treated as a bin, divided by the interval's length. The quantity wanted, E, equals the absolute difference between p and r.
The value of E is 0.8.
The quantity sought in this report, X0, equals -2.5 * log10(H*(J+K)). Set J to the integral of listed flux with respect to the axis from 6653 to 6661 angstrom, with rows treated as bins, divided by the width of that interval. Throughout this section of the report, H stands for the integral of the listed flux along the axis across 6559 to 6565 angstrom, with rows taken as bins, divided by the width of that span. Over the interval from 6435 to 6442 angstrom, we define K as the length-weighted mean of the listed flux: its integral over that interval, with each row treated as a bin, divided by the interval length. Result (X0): -8.93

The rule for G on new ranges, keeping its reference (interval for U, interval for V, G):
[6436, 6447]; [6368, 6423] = 3.0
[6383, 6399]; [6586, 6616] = 5.1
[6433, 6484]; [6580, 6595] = 2.4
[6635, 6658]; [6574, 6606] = 3.1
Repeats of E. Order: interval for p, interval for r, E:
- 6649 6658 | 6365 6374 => 1.3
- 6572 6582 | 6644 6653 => 1.2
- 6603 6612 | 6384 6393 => 3.3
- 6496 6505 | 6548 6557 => 3.9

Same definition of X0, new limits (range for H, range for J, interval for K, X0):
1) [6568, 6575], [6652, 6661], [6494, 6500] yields -8.92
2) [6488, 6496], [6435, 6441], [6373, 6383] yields -9.01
